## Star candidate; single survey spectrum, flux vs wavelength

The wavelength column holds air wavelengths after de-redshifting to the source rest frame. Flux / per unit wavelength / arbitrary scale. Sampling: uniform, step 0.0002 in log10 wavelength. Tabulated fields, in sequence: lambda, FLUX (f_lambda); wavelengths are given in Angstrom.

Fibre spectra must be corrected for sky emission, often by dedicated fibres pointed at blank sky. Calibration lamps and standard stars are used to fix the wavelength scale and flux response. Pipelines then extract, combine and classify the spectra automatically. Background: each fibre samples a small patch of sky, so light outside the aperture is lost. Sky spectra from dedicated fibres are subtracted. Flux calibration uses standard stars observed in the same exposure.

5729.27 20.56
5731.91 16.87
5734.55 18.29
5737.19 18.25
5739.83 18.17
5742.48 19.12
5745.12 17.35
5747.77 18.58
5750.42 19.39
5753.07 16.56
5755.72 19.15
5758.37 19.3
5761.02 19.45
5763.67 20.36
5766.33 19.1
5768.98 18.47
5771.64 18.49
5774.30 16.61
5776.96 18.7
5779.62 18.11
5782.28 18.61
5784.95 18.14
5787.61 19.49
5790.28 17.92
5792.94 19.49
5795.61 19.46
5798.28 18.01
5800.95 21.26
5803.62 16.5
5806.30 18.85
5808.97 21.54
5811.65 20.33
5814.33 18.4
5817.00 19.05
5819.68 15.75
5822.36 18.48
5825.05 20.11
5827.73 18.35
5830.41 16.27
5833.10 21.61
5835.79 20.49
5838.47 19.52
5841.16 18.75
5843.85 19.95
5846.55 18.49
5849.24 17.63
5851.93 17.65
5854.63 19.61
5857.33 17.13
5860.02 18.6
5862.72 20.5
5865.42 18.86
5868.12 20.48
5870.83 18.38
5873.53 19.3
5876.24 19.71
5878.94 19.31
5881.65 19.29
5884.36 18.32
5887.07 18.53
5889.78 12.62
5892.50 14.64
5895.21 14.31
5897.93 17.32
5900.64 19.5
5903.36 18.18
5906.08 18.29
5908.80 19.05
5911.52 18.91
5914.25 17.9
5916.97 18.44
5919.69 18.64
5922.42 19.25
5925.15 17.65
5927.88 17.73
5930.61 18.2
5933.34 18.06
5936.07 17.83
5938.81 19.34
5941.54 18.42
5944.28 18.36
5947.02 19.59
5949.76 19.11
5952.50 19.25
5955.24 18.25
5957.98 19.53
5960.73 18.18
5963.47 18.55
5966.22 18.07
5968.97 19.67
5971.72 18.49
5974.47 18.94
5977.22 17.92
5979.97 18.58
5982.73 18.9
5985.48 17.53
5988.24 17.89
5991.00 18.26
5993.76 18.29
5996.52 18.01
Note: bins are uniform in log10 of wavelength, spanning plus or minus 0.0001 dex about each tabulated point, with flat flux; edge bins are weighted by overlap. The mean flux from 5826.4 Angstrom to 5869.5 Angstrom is 19.0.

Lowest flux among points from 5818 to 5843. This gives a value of 15.75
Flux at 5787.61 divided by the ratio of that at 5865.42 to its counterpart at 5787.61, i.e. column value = 20.1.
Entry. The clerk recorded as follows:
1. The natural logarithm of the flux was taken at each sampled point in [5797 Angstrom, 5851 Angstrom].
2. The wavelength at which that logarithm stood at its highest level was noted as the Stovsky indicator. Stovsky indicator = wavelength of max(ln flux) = 5833.10 Angstrom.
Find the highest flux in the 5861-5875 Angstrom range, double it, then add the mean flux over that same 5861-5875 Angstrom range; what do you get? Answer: 60.5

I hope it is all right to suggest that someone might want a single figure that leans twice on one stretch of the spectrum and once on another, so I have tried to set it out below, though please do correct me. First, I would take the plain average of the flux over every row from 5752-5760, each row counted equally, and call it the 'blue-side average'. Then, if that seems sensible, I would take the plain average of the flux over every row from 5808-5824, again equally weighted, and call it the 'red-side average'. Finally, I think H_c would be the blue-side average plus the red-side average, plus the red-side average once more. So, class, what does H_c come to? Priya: 56.2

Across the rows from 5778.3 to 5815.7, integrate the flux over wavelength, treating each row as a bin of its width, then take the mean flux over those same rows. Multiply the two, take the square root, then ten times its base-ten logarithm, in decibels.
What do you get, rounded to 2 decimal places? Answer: 20.65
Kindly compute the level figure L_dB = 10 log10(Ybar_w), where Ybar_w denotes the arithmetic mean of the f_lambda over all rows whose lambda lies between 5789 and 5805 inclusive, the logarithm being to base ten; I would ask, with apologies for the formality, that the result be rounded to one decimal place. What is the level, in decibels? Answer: 12.7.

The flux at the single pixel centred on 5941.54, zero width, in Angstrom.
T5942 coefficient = 18.42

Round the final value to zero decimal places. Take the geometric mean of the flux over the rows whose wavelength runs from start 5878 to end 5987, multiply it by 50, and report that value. 908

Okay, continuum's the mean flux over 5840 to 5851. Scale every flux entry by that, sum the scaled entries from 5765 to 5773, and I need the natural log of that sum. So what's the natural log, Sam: 1.10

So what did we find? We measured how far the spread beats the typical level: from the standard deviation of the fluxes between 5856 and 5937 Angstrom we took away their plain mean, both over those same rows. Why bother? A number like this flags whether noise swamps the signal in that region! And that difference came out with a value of -16.5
